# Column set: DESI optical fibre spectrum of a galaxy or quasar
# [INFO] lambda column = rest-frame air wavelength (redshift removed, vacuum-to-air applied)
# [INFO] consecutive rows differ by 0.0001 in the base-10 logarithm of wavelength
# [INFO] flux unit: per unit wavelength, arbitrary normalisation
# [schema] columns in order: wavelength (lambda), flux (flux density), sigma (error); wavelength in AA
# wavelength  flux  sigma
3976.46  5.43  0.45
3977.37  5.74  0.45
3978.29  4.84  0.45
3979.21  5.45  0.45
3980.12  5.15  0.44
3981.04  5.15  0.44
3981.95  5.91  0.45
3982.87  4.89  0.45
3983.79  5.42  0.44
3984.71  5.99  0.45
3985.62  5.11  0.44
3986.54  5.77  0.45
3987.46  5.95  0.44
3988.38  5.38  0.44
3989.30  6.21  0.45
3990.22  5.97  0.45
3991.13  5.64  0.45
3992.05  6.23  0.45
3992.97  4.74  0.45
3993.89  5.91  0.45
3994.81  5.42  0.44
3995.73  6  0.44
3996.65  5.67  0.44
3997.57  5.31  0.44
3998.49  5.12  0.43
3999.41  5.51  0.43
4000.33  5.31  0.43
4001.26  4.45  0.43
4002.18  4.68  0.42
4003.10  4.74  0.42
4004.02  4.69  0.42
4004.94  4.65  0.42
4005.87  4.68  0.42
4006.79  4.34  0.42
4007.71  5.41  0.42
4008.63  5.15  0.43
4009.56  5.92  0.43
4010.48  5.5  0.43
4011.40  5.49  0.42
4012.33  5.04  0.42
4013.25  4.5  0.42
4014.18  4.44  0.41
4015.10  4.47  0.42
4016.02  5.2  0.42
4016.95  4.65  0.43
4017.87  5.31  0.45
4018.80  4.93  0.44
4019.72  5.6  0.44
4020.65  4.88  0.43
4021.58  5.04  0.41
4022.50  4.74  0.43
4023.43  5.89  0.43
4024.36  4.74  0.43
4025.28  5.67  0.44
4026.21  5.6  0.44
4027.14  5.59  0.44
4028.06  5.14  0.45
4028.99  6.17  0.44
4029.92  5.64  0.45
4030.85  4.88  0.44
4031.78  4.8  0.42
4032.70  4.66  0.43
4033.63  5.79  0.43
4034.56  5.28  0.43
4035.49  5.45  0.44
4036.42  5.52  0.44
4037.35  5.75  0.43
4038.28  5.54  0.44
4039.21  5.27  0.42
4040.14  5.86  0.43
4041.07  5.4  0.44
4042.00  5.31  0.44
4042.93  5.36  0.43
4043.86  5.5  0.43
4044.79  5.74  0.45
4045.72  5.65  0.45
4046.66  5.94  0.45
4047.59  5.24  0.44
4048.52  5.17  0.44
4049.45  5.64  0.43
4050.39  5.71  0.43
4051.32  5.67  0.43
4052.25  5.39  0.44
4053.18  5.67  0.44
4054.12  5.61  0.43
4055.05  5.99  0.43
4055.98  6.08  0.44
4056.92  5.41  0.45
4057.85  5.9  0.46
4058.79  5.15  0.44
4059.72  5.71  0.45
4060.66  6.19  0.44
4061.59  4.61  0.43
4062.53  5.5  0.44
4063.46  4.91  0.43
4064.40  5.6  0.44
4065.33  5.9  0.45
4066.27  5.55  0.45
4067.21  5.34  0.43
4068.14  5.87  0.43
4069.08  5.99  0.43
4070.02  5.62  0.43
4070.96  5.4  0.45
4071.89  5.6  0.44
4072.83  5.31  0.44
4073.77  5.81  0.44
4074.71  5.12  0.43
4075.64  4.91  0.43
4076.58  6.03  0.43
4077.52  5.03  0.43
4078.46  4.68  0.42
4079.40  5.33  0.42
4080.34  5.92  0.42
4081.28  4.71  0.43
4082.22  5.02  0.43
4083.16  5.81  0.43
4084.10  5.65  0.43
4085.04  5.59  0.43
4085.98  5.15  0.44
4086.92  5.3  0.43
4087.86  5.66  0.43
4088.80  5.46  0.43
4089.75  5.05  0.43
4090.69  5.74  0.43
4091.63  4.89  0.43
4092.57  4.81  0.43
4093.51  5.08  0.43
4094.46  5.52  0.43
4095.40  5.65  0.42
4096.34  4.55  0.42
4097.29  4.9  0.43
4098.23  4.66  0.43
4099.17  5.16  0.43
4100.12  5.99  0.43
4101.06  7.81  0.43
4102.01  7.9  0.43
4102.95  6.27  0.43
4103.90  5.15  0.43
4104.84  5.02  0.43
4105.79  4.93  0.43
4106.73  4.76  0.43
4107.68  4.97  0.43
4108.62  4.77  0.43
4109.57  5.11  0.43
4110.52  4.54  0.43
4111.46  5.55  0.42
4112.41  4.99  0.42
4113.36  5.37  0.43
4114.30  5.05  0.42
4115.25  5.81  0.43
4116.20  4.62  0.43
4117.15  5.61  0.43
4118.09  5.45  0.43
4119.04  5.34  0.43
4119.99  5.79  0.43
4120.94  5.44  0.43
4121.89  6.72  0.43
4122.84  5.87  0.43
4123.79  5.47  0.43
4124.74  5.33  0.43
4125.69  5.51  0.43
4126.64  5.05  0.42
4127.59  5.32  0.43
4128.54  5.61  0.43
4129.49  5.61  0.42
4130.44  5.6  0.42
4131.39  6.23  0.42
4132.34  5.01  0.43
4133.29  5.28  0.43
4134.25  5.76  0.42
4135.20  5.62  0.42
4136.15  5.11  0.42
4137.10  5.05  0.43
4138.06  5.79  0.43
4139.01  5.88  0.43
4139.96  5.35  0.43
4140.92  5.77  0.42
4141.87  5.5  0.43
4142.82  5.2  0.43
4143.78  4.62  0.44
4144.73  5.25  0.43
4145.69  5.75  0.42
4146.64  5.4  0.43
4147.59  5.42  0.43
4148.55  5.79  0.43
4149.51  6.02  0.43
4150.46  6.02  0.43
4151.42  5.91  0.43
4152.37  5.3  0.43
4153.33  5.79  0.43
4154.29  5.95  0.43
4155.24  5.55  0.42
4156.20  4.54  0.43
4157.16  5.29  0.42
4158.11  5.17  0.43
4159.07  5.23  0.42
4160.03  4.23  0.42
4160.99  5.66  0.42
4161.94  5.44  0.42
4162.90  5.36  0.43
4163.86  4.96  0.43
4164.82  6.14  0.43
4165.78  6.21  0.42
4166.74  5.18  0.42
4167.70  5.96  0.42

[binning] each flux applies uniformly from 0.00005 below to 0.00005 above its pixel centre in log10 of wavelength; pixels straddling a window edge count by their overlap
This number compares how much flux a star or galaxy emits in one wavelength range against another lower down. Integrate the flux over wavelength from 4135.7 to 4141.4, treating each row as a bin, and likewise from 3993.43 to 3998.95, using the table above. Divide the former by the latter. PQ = 1.02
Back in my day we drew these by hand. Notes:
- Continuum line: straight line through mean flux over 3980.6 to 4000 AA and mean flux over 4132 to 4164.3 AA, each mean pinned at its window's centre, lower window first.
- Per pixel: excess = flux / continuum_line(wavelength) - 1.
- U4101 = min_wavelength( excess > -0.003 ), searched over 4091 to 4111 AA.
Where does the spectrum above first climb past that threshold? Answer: 4094.46 AA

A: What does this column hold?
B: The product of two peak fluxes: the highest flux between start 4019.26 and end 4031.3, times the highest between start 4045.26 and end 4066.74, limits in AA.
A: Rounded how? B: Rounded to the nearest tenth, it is 38.2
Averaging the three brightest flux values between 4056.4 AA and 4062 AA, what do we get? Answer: 5.93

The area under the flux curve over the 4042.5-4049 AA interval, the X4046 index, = 36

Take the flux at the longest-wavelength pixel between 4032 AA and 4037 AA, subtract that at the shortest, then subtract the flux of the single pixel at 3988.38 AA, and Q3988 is -4.5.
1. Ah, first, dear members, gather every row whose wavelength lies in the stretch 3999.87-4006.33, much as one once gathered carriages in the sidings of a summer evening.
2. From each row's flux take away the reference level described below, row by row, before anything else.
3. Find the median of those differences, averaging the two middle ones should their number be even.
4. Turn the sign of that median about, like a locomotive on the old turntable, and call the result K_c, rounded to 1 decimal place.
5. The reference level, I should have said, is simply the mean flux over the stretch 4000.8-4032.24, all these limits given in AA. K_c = 0.4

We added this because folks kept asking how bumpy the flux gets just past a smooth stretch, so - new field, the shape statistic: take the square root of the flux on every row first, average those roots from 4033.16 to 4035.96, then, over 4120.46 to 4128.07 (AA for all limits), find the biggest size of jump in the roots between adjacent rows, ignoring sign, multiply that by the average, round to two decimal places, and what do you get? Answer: 0.61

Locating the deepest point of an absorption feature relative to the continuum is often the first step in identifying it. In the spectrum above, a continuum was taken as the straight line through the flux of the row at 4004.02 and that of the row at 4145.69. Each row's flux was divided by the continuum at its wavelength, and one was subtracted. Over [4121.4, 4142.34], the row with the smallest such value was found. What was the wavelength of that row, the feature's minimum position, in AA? 4132.34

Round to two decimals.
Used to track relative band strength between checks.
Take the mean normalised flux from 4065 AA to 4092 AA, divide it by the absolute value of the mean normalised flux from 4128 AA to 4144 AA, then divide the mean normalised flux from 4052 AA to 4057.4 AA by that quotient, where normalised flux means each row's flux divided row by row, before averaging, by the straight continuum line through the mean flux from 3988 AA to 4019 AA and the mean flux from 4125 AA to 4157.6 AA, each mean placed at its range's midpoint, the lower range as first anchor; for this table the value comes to 1.06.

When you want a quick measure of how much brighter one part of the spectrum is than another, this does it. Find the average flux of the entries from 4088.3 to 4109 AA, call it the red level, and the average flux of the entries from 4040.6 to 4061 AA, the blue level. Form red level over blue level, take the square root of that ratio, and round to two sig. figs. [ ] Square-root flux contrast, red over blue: 0.98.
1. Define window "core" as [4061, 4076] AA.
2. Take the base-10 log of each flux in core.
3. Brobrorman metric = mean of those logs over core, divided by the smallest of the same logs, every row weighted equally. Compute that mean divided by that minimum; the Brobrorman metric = 1.11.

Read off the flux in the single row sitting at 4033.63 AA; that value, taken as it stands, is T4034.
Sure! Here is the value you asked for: 5.79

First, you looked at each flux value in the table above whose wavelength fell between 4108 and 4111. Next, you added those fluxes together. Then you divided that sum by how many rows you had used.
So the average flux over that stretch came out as 4.8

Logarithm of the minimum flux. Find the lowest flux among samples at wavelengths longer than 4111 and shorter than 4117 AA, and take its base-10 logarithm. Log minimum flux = 0.665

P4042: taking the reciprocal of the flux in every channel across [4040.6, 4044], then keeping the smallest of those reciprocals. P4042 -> 0.182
